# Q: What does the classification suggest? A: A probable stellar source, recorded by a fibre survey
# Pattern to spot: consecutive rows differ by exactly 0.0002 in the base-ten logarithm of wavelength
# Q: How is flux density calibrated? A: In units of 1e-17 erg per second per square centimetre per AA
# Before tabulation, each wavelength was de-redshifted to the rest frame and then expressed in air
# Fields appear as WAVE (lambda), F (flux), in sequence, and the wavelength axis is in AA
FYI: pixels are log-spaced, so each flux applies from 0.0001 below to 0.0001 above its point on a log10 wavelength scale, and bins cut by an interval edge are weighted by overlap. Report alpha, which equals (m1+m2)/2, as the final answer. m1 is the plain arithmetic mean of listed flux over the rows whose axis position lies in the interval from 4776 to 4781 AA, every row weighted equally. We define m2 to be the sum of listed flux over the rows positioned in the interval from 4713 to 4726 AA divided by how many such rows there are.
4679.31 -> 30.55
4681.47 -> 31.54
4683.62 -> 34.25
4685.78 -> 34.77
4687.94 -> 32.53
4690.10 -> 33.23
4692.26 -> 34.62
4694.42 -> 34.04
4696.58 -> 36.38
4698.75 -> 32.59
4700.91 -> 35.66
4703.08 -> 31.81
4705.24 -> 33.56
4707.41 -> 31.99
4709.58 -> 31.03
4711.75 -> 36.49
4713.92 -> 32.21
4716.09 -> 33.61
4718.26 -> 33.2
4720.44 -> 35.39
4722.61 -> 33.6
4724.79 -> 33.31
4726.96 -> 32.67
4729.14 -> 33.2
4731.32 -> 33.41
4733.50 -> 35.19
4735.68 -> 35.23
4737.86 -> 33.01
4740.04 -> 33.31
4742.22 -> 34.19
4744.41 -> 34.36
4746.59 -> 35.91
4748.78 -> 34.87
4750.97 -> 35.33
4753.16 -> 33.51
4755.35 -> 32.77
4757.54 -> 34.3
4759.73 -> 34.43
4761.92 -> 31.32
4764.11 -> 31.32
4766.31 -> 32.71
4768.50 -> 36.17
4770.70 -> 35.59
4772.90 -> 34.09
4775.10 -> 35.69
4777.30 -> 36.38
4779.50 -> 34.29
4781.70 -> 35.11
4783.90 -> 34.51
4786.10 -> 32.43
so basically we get 34.4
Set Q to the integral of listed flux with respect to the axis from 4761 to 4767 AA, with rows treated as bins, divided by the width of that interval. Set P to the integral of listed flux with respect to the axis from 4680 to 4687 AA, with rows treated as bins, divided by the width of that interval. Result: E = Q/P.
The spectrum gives 0.95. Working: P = 33.3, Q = 31.7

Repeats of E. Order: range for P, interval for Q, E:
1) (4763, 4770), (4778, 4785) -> 1.04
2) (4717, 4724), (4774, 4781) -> 1.04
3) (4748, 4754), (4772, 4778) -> 1.02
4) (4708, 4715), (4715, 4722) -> 1.03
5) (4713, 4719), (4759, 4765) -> 0.98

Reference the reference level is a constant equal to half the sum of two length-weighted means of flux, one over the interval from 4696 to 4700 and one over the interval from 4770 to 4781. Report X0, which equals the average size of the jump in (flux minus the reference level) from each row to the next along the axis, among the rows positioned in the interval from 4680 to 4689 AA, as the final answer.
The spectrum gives 1.82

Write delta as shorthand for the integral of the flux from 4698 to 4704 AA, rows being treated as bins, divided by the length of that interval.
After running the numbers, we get 33.4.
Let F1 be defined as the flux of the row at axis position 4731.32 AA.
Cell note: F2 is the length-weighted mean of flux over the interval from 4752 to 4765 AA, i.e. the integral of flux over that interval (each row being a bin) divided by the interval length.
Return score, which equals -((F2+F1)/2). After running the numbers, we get -33.20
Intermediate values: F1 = 33.41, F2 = 33.0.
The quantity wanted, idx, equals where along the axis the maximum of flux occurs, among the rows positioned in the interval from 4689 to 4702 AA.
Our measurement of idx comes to 4696.58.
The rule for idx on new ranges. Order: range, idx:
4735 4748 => 4746.59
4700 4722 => 4711.75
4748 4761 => 4750.97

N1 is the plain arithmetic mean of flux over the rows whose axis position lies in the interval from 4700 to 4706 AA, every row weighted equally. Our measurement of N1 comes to 33.7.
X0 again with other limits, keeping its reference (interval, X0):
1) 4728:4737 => 0.68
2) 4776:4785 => 1.17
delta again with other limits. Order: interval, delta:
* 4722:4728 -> 33.2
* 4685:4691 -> 33.4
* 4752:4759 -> 33.6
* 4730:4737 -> 34.5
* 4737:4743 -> 33.5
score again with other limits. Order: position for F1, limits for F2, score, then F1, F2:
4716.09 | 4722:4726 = -33.52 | 33.61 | 33.4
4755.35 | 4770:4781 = -33.98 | 32.77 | 35.2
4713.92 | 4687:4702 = -33.18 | 32.21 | 34.2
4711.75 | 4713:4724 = -35.05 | 36.49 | 33.6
